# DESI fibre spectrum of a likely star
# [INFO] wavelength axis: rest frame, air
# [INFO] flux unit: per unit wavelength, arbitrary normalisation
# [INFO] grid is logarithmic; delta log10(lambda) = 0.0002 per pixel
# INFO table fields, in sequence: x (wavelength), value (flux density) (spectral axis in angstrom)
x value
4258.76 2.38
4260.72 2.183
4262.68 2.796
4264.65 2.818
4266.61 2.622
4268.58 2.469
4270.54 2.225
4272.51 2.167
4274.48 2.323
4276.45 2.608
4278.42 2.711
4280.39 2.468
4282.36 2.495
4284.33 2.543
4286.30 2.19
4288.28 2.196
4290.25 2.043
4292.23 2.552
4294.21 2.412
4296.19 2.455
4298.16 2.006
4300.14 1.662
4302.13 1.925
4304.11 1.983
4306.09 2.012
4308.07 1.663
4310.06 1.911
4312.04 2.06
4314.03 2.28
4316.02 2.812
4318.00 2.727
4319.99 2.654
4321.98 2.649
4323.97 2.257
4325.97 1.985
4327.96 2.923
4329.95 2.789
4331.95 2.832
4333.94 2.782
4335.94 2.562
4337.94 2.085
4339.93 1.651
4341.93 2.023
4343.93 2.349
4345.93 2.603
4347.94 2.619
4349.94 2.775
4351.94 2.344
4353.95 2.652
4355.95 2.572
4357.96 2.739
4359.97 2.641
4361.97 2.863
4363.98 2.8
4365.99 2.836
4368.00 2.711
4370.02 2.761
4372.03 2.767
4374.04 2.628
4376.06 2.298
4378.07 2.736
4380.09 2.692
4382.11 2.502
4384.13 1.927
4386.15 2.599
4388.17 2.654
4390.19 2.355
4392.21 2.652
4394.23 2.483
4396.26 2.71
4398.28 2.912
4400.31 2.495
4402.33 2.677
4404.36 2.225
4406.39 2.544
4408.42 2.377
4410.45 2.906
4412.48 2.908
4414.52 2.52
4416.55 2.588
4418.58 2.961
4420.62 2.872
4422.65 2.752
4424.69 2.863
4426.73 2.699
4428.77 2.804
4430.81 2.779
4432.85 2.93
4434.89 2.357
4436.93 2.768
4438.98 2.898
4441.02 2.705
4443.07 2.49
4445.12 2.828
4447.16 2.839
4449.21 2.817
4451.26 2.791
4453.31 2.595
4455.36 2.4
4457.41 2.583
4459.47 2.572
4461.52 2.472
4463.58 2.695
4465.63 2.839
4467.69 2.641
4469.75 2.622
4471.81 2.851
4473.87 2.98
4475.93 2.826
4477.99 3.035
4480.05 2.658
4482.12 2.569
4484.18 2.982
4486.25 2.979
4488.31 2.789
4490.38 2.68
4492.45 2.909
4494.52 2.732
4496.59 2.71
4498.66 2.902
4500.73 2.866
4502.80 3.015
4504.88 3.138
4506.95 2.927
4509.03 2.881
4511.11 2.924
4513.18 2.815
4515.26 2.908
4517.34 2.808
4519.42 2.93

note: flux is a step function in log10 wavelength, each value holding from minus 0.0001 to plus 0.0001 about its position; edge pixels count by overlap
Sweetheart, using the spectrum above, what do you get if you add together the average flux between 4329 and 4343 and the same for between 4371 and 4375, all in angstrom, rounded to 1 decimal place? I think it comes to 5.1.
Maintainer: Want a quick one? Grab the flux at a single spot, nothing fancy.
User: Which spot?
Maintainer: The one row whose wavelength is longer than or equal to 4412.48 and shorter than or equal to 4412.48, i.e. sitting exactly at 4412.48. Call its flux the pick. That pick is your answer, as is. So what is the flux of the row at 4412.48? 2.908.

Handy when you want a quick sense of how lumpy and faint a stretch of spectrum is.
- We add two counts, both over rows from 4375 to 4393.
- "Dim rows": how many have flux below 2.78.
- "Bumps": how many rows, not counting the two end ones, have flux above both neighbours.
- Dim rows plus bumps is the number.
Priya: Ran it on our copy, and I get 11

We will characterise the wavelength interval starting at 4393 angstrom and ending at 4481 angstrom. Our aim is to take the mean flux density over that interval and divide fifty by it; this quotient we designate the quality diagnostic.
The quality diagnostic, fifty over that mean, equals 18.5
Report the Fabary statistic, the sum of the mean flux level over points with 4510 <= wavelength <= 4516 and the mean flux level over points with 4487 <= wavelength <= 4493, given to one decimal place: 5.7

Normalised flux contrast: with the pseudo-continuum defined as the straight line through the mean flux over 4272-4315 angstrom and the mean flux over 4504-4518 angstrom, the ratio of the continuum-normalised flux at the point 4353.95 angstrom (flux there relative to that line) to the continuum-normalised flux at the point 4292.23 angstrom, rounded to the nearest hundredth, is 0.95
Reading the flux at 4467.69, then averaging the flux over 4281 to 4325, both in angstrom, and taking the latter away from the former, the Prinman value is 0.4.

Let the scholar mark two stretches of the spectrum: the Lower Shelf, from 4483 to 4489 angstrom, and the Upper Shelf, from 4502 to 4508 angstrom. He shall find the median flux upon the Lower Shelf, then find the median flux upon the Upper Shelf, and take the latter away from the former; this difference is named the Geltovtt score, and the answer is -0.04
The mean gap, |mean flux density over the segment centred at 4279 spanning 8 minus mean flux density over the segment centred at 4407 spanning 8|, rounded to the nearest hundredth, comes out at 0.06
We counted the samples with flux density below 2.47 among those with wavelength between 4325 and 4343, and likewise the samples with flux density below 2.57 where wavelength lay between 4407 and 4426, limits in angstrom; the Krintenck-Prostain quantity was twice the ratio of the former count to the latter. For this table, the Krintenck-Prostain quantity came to 4.0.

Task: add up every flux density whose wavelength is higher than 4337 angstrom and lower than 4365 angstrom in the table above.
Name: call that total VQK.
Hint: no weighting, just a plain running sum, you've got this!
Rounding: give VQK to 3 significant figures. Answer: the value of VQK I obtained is 34.7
